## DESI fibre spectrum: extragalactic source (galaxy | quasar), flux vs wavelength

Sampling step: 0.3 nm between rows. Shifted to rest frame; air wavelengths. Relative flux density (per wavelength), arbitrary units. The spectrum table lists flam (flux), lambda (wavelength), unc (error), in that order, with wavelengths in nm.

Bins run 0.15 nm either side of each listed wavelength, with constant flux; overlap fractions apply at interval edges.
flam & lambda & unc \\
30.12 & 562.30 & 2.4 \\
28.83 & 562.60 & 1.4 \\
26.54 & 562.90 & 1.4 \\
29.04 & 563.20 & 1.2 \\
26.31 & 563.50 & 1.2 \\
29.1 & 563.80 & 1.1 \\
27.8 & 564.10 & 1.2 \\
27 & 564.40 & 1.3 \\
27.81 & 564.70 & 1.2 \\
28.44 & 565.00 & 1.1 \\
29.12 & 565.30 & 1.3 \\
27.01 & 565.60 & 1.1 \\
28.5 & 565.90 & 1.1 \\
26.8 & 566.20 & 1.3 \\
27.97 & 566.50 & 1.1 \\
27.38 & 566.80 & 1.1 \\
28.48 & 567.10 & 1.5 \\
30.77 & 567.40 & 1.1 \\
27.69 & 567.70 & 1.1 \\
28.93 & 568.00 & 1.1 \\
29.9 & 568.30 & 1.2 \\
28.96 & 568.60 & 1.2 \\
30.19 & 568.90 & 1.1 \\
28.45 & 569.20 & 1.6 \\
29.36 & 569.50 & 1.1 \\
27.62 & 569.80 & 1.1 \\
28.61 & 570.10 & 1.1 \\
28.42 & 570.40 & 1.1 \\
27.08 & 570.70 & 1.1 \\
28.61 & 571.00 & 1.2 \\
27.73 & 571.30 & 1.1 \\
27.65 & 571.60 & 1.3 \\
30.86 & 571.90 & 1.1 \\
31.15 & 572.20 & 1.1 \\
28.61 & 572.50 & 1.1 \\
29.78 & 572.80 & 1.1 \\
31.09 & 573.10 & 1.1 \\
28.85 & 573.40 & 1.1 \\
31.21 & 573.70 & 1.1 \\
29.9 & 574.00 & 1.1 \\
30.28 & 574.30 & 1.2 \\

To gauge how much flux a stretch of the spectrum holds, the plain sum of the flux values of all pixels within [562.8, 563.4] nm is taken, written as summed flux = 55.6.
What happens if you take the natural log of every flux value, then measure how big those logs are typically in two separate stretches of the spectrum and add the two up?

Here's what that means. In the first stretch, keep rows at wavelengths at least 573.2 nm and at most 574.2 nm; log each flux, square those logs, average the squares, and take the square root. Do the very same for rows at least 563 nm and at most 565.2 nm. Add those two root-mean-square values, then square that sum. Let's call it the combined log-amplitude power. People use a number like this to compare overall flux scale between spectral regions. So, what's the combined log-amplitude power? 45.29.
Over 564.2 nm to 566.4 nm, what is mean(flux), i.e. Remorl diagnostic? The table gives 27.8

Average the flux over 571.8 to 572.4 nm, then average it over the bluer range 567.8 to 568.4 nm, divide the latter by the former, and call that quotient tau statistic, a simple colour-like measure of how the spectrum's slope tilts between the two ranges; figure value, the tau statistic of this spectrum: 0.95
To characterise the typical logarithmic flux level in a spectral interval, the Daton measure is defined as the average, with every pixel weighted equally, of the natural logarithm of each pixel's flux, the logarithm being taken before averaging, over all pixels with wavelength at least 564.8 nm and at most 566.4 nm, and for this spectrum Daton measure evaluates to 3.33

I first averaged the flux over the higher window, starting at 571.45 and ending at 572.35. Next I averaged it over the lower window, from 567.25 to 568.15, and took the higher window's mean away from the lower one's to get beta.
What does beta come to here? -0.8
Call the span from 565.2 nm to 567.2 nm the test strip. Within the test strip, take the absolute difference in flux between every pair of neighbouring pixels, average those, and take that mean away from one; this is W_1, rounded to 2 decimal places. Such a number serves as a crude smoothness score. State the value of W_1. -0.36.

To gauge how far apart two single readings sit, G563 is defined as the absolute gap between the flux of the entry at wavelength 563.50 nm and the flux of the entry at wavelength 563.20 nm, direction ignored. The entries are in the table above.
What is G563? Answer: 2.7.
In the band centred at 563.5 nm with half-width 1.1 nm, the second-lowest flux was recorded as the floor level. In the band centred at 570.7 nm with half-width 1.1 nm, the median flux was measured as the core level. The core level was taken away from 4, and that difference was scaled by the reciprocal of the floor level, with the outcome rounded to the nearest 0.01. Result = -0.89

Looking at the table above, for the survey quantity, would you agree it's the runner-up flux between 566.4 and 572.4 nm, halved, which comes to 15.4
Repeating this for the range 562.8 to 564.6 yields 14.5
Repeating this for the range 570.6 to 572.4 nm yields 15.4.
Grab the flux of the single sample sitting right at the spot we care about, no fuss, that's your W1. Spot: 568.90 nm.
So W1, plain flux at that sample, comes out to 30.19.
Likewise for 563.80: 29.1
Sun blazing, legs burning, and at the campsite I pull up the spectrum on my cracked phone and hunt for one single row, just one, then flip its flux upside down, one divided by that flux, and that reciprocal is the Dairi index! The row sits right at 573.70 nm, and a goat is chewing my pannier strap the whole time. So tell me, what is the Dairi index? 0.0320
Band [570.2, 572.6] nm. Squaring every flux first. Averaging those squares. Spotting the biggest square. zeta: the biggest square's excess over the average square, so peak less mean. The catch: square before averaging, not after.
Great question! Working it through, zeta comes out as 141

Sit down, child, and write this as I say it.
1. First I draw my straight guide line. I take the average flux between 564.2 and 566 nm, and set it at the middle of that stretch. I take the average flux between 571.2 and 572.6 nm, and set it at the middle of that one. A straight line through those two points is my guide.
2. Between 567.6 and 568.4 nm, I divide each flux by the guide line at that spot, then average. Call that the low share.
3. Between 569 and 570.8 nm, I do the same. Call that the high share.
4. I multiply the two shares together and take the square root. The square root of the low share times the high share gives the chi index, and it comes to 0.996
